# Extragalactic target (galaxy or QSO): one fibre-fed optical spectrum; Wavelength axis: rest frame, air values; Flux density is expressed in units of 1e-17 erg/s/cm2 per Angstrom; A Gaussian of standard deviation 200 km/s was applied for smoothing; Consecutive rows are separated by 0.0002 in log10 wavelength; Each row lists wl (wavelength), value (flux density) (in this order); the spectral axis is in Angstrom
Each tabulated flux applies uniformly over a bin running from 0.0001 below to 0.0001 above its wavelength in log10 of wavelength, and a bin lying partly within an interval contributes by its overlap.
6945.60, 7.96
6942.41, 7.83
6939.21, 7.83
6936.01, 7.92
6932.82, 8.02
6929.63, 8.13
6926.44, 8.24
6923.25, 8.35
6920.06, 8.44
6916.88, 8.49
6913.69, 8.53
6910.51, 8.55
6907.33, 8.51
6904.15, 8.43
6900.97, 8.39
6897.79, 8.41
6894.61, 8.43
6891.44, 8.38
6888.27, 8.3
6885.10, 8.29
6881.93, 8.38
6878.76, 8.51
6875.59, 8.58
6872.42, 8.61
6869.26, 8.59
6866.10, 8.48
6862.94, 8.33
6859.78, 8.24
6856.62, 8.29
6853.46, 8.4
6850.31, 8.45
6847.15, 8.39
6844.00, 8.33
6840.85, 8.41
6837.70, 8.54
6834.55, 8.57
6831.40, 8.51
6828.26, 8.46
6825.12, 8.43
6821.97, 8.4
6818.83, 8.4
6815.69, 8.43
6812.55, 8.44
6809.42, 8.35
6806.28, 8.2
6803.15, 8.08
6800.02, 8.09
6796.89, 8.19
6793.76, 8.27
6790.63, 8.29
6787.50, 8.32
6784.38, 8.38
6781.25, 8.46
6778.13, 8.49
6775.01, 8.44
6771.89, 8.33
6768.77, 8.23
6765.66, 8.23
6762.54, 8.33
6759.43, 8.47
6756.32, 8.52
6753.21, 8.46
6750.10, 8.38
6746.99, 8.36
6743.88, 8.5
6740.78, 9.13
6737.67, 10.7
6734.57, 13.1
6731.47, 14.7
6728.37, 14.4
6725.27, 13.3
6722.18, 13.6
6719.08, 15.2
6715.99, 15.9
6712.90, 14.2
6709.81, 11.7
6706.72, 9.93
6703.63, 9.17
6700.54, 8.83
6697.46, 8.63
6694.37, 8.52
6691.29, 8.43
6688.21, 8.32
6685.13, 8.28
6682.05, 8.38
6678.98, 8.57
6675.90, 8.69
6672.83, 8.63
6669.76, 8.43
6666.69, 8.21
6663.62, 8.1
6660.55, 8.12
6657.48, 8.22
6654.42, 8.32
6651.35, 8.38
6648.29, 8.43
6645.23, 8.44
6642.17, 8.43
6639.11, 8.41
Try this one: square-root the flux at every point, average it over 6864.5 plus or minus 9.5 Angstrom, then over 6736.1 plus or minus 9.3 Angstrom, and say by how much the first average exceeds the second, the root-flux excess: -0.51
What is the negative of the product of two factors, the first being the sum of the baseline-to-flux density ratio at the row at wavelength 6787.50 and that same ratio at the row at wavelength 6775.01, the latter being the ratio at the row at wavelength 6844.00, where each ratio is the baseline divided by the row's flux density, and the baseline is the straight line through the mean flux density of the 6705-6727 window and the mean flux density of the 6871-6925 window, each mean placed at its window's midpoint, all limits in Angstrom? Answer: -3.30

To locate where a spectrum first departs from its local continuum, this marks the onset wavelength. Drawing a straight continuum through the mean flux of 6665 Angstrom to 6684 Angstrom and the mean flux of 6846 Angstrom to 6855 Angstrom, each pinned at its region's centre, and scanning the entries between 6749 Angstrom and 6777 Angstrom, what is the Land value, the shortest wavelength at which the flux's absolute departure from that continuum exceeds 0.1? 6762.54 Angstrom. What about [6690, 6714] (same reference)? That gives 6697.46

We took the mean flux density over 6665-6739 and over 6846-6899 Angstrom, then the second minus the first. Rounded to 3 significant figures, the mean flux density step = -2.33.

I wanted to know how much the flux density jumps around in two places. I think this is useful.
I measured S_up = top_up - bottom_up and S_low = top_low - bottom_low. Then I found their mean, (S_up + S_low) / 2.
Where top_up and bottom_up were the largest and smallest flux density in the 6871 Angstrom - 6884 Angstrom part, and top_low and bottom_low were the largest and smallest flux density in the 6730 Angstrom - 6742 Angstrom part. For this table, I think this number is 2.9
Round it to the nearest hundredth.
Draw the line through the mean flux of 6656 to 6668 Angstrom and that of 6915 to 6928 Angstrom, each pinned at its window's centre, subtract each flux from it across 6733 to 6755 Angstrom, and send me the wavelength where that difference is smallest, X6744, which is 6734.57 Angstrom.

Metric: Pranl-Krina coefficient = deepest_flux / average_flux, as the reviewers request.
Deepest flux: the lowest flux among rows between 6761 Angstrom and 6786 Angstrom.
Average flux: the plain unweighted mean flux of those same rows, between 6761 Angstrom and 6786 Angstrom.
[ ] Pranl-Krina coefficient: 0.984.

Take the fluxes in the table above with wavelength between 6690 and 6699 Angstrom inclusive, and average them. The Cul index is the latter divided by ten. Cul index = 0.85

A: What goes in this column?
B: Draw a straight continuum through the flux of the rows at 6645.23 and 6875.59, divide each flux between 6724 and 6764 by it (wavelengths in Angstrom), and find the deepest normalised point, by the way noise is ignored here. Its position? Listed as 6762.54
